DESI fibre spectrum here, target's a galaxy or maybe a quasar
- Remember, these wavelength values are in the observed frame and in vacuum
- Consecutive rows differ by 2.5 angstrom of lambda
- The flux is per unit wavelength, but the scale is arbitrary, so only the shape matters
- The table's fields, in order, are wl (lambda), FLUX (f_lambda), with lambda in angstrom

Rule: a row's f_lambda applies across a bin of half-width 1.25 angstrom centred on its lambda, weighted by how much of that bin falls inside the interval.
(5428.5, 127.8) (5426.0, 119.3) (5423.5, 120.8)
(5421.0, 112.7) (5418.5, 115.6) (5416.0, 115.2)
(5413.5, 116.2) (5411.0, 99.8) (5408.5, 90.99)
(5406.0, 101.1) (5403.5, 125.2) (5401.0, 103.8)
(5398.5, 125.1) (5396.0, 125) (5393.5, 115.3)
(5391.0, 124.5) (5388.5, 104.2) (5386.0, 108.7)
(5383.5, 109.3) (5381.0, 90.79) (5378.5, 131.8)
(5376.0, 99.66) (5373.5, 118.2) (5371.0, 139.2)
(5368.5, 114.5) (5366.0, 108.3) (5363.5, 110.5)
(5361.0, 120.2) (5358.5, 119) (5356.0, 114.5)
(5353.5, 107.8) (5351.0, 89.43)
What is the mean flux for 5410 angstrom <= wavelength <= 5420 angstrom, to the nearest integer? 112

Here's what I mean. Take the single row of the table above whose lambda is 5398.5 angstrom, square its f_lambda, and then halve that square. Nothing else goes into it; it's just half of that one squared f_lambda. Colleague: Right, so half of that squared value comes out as 7825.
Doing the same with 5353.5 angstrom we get 5810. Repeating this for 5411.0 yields 4980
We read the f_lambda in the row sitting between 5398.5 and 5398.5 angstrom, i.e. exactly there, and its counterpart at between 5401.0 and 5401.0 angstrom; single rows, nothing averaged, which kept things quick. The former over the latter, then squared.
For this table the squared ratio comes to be 1.5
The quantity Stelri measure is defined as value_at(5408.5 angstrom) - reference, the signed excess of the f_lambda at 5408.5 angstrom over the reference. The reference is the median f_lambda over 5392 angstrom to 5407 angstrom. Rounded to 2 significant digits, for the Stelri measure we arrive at -29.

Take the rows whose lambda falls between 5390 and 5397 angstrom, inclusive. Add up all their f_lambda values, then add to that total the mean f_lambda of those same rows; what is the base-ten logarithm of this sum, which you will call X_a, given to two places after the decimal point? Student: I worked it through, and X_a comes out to 2.69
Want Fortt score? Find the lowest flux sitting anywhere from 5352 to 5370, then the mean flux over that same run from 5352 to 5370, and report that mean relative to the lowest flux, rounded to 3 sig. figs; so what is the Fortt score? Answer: 1.05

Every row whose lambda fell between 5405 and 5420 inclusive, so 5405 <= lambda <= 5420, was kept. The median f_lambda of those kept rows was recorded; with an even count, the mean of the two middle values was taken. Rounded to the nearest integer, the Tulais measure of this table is 108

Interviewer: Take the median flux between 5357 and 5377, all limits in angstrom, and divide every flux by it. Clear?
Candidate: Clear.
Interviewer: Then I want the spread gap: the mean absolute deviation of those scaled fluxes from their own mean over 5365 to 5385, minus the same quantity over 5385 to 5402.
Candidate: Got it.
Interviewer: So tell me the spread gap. 0.032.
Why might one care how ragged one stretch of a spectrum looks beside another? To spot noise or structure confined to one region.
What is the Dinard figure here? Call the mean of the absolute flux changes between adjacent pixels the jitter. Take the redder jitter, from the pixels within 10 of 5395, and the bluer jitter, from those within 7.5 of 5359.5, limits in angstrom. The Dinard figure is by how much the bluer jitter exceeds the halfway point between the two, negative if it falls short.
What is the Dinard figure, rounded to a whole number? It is -4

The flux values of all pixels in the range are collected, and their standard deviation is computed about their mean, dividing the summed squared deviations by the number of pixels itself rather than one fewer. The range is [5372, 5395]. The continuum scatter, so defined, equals 11.9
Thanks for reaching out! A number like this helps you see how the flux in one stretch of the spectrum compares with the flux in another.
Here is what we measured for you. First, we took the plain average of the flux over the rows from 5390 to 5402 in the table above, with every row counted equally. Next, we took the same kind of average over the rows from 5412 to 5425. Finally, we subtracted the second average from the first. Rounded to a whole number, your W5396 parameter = 3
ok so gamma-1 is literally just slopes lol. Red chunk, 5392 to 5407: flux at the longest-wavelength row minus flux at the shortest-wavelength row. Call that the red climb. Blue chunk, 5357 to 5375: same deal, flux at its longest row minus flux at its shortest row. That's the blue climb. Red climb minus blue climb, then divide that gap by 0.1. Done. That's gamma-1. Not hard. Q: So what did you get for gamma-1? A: -134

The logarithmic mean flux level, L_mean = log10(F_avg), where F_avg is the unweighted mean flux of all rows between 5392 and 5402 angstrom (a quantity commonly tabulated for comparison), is 2.07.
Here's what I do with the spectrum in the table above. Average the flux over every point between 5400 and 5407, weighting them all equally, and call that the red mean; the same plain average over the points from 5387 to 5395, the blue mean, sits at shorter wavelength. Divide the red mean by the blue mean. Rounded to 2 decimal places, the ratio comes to 0.96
